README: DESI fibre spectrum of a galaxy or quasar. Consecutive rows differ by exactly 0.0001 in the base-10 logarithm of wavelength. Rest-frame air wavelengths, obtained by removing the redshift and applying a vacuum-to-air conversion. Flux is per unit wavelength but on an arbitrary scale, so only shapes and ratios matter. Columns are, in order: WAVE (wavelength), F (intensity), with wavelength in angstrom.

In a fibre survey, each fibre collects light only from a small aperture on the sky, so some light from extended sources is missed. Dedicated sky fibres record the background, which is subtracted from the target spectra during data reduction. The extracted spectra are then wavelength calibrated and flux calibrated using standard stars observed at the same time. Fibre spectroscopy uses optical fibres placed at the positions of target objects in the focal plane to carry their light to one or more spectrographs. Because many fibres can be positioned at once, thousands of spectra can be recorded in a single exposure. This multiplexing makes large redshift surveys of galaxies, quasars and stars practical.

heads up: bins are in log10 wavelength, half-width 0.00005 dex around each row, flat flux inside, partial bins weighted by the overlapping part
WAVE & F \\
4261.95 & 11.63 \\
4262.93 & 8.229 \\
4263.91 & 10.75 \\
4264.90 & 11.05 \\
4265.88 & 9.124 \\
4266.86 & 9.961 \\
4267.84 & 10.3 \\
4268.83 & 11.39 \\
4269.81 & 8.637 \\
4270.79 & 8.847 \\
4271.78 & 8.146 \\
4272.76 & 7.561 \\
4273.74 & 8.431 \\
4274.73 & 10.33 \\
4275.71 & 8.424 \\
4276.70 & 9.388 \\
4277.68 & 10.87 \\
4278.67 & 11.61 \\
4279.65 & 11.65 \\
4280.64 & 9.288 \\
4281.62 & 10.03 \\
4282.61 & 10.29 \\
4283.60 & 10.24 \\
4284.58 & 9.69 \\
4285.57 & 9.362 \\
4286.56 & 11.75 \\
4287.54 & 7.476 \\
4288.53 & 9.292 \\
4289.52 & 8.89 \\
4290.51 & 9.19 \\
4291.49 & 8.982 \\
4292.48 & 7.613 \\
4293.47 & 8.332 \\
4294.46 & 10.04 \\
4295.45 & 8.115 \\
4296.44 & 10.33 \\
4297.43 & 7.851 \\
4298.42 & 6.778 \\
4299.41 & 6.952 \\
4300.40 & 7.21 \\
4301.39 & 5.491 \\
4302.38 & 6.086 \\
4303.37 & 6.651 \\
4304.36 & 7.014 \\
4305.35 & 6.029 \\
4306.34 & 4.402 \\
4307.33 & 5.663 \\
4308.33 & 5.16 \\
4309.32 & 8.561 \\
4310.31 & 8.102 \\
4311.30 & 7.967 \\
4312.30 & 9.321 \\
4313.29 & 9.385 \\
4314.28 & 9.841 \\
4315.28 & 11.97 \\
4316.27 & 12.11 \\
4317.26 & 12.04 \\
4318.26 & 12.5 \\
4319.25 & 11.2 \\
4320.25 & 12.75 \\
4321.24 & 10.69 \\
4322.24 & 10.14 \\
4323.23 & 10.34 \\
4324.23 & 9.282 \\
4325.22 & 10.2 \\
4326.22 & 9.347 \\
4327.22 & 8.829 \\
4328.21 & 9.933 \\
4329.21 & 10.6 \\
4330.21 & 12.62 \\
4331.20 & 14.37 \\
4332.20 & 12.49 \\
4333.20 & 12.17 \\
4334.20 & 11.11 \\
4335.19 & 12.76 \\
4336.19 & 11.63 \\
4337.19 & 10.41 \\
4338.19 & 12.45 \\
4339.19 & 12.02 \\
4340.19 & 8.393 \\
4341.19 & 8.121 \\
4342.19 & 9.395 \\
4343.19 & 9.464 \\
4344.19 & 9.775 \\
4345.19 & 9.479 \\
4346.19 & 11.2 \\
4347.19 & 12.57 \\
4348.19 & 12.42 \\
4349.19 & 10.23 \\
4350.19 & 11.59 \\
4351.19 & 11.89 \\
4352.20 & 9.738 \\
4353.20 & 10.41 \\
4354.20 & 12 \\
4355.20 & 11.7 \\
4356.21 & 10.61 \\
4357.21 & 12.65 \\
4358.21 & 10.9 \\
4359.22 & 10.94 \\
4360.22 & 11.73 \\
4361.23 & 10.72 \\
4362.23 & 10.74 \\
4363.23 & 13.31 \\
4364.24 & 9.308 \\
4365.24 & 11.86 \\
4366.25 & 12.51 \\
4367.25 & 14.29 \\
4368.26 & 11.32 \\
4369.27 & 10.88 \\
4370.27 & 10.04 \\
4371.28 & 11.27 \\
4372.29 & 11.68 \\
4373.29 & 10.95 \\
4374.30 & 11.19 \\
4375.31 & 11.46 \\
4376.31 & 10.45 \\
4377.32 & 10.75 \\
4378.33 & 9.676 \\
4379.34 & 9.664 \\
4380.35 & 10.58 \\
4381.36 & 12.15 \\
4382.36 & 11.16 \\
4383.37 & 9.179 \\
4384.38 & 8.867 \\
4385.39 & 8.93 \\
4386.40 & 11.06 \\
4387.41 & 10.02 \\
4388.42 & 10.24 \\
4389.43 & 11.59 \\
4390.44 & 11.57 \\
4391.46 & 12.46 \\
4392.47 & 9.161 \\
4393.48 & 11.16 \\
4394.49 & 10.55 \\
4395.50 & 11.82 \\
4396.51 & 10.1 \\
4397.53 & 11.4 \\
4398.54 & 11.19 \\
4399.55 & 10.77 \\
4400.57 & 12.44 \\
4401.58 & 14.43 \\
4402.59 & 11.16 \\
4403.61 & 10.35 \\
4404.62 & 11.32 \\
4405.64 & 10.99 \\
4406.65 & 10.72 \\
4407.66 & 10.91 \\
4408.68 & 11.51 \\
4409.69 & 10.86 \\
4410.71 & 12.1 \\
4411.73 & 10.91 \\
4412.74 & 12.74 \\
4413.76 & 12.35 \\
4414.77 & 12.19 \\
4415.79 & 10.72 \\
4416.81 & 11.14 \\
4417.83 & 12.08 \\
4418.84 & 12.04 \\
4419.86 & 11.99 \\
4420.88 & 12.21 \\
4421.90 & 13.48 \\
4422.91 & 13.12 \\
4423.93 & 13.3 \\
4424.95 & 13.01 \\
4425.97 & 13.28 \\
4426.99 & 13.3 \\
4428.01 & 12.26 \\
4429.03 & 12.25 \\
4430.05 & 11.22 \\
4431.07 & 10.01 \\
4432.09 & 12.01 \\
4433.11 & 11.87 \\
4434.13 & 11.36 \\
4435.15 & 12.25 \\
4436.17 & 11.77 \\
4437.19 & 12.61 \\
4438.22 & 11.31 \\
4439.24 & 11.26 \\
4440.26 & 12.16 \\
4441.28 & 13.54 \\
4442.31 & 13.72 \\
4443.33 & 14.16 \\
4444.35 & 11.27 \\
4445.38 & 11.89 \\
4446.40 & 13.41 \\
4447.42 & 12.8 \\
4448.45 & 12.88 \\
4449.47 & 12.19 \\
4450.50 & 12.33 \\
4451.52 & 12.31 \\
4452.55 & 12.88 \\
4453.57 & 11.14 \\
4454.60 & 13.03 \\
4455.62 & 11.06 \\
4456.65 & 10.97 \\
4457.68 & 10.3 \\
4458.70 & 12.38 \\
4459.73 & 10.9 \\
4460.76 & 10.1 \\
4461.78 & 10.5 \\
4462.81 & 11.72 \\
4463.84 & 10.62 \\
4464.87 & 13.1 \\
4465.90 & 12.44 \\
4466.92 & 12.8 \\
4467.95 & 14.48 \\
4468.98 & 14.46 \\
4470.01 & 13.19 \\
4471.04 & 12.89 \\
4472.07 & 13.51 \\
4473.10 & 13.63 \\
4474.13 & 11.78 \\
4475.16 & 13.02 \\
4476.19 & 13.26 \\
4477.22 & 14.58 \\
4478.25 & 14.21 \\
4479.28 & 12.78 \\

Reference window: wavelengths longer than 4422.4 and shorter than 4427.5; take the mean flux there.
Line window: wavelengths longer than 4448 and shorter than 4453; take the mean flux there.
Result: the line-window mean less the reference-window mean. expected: -0.7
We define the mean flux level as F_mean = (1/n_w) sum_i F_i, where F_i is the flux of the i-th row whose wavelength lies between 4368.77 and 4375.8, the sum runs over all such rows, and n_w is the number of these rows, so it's 11.07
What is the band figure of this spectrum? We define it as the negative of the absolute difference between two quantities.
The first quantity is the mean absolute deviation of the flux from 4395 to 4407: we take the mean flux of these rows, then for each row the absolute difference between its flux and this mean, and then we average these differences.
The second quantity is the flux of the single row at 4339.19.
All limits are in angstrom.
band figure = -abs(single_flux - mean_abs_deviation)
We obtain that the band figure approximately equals -11.3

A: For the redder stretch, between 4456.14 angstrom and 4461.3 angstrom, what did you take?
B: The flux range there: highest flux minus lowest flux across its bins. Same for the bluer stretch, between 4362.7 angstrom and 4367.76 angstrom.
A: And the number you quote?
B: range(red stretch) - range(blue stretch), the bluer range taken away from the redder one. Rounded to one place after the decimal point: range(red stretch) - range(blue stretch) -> -2.7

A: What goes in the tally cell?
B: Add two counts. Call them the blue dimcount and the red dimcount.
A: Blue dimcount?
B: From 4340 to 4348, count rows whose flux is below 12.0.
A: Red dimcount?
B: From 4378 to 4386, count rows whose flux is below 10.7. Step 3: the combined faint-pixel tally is 13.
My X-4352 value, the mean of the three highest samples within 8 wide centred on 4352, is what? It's 12.1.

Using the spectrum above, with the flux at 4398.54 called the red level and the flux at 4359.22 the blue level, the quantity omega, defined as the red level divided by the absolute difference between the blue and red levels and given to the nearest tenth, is 44.8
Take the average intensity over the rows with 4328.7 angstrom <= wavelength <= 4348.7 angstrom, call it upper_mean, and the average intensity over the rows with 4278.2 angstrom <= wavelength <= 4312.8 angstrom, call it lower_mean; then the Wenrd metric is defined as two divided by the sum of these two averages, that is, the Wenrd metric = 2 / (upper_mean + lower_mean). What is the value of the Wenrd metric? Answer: 0.103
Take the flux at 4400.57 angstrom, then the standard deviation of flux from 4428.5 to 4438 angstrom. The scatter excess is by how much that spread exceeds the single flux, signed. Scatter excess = -11.7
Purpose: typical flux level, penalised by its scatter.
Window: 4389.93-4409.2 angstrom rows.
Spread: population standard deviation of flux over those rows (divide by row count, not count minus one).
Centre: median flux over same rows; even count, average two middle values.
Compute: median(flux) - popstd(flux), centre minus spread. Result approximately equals 10.1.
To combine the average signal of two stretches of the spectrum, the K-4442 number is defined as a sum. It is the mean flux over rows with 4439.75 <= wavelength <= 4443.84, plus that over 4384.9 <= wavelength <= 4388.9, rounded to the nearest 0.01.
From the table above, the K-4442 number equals 23.46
